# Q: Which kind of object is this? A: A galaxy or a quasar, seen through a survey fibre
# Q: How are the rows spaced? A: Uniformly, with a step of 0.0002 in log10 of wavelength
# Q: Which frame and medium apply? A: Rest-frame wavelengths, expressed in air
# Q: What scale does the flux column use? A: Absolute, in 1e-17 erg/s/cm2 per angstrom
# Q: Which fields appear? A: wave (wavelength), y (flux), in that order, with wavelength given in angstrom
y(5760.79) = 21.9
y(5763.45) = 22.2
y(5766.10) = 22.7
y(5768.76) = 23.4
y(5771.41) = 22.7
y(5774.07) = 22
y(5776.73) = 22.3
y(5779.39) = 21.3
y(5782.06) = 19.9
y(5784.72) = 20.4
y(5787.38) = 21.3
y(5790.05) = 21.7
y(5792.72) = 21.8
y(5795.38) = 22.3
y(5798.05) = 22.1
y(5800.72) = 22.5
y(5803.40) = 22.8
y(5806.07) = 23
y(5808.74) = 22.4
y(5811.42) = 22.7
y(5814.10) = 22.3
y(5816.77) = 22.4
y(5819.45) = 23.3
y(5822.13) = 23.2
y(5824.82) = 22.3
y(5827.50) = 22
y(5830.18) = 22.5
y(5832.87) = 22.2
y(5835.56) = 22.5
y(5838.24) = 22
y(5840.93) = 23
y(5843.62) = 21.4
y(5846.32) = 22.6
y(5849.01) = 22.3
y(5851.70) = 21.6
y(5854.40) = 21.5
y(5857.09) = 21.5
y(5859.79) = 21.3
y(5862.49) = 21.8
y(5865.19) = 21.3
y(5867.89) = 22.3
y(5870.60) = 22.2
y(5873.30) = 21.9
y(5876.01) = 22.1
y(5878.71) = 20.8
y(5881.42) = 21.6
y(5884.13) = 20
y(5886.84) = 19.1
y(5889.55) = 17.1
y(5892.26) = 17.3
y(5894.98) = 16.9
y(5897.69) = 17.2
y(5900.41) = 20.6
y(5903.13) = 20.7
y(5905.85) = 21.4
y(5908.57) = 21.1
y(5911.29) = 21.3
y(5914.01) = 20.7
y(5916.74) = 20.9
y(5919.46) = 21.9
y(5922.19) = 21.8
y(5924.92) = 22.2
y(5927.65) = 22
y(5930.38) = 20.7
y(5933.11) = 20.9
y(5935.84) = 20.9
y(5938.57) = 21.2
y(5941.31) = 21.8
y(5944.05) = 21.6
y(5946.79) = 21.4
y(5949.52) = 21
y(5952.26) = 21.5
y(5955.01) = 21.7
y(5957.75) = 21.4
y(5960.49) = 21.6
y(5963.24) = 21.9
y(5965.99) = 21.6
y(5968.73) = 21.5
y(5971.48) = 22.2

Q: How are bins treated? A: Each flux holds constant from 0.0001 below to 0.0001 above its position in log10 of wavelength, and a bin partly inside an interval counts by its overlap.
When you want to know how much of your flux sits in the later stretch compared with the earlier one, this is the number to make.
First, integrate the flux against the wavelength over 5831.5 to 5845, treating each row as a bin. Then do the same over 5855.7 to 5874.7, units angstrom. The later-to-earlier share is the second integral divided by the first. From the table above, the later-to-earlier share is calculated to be 1.4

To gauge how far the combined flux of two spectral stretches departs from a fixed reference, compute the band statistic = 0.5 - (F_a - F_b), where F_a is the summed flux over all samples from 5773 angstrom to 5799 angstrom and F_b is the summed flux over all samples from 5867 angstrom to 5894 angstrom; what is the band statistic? -10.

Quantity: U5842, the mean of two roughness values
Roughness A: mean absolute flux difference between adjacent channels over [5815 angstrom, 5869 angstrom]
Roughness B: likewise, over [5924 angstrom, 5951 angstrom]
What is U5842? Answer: 0.48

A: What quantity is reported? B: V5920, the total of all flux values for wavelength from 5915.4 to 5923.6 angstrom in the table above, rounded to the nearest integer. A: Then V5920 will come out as 65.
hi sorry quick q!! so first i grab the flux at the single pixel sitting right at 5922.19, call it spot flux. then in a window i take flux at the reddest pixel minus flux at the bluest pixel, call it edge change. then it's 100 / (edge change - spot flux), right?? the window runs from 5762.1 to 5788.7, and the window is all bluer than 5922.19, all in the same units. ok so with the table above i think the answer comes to -4.4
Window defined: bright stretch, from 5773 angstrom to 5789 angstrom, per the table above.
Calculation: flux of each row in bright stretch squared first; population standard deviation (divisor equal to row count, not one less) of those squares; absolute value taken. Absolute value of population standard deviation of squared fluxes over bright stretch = 35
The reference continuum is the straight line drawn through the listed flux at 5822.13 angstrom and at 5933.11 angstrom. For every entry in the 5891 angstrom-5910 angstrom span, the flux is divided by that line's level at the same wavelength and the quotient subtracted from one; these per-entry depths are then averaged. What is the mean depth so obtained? 0.10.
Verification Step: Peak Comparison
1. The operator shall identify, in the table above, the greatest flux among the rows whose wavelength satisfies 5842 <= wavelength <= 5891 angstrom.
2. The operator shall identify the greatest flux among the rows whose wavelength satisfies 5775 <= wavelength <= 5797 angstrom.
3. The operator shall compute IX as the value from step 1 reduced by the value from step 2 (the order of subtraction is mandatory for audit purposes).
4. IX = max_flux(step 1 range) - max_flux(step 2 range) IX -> 0.30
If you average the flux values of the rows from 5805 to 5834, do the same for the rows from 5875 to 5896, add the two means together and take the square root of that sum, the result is 6.48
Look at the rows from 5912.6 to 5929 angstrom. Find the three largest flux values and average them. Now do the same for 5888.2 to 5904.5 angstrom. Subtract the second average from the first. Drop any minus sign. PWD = 2.5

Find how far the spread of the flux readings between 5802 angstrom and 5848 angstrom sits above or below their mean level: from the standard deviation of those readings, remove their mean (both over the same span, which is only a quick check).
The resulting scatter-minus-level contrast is -22.0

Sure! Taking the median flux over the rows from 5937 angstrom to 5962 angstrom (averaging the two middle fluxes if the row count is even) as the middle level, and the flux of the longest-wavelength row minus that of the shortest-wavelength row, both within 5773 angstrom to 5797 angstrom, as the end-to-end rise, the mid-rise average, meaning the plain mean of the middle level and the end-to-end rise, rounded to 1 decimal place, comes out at 10.9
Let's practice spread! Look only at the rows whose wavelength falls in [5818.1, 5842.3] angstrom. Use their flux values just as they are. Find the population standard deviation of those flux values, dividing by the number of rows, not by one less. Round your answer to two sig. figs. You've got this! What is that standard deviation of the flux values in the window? 0.47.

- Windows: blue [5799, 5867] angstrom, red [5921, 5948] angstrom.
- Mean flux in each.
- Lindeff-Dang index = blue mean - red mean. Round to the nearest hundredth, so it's 0.81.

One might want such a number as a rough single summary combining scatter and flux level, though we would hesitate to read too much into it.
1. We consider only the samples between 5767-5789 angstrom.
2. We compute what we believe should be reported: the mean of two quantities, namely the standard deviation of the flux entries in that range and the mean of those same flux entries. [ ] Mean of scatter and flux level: 11.4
